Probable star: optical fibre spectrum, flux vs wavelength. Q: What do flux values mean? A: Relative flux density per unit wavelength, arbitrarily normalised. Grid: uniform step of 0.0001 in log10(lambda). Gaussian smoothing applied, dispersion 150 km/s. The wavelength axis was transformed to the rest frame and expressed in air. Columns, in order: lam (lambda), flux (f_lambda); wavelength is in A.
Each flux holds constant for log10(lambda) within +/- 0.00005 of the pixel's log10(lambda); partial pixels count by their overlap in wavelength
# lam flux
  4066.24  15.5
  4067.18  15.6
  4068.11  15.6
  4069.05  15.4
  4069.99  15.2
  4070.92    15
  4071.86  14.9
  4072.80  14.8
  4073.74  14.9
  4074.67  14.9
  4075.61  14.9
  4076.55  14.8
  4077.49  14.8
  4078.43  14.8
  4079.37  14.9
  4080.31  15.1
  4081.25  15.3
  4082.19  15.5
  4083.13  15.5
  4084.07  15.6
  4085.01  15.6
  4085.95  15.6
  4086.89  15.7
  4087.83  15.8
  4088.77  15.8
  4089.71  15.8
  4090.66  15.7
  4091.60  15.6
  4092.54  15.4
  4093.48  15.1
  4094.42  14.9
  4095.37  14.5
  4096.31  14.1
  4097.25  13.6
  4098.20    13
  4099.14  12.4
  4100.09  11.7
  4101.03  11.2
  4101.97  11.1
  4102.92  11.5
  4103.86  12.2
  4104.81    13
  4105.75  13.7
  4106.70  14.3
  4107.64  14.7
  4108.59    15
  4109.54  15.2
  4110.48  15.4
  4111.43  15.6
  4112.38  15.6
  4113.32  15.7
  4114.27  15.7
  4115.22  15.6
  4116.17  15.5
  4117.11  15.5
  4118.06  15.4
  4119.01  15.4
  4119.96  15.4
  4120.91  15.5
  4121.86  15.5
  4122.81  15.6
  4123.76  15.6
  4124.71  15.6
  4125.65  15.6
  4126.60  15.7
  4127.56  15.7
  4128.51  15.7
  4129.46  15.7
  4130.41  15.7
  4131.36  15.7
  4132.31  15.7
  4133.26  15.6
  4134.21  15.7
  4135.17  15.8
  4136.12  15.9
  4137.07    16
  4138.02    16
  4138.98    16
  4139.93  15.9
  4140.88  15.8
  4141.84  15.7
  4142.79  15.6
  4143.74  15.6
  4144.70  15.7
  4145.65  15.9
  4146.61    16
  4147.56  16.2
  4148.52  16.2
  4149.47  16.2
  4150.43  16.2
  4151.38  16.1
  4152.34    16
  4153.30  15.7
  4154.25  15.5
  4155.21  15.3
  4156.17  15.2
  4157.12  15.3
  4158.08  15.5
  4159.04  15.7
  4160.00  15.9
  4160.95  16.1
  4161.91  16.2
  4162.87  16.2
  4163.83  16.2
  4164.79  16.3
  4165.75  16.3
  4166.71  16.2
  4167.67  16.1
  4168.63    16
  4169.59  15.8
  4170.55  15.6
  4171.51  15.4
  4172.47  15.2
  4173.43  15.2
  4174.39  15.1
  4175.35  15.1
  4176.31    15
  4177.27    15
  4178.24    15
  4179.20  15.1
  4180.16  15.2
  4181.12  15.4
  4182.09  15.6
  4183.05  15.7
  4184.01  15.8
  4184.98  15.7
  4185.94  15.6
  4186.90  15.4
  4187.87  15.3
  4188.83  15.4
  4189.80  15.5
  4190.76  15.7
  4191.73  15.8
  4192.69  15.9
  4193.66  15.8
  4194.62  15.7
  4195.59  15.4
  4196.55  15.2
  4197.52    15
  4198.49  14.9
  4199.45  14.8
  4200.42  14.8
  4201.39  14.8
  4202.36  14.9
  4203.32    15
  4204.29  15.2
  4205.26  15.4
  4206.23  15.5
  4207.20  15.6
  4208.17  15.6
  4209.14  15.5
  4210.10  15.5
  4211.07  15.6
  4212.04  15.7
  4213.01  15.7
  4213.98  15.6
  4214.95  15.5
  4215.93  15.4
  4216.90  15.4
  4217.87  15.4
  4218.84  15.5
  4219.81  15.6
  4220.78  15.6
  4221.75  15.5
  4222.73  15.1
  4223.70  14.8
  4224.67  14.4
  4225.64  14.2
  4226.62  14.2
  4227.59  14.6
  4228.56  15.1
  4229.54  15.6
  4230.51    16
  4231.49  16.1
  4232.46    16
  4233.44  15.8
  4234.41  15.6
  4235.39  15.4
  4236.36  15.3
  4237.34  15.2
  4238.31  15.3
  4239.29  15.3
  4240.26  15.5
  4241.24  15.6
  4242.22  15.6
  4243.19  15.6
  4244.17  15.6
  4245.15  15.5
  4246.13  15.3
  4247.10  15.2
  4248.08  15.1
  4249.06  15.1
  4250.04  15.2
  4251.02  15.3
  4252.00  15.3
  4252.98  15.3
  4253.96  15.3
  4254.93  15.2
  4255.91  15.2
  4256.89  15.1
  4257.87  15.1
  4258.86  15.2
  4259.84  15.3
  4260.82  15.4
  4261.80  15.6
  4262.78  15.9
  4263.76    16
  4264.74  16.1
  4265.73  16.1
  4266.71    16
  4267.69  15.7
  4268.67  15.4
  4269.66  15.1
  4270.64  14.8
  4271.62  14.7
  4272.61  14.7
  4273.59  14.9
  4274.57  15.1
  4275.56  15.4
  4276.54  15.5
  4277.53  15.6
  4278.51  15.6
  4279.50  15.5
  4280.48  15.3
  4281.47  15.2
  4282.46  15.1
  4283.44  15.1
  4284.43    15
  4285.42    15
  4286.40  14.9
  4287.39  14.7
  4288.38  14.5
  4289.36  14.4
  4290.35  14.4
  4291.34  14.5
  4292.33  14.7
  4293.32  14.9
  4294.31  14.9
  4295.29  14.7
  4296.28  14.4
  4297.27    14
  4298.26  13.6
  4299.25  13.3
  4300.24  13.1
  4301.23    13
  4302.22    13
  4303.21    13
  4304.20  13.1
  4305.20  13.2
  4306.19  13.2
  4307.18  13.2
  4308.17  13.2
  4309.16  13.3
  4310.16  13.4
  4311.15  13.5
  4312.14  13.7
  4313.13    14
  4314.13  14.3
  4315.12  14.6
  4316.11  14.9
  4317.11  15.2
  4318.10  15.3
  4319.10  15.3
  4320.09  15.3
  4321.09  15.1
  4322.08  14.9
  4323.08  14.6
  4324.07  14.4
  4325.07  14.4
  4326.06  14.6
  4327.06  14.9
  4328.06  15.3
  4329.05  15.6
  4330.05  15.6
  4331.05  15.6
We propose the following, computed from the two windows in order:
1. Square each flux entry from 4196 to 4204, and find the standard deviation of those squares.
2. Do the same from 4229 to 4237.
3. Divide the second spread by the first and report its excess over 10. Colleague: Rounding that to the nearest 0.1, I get -7.8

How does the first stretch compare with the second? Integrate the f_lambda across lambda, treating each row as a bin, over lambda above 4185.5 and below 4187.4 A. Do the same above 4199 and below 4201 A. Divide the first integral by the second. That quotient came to 1.0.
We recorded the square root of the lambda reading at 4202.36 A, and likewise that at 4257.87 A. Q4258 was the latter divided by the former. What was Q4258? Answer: 1.01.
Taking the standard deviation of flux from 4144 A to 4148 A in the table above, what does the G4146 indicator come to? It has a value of 0.2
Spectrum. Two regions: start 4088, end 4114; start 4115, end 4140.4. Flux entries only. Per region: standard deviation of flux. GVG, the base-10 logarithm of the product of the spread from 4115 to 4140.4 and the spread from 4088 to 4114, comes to -0.6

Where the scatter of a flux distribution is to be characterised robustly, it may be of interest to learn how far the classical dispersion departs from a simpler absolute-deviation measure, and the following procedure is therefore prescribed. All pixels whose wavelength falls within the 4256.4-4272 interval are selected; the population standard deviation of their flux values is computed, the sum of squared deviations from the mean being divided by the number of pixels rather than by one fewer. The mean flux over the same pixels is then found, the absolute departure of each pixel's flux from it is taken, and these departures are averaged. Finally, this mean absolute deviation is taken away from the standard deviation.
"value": 0.056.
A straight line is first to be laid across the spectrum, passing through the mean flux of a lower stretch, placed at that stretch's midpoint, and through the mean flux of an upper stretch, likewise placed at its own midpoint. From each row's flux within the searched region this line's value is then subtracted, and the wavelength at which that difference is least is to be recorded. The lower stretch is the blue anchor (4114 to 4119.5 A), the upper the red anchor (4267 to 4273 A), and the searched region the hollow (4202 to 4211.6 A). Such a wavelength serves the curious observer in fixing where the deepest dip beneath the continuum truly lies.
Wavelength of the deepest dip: 4202.36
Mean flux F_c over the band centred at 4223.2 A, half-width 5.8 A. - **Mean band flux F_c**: 15.0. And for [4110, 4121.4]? 15.5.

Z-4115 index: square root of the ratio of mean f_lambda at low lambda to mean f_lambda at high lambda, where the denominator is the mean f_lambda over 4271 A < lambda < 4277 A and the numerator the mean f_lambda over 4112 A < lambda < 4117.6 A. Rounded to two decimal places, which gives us 1.02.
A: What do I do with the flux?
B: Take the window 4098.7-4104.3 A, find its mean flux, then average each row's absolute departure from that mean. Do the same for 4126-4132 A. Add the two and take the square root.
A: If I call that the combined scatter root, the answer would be 0.65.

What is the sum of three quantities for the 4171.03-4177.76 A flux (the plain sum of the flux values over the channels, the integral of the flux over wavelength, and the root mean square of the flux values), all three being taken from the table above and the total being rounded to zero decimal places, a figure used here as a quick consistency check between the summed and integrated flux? 223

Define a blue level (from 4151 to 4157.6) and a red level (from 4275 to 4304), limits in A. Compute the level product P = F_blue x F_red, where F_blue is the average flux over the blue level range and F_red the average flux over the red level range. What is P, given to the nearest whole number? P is 227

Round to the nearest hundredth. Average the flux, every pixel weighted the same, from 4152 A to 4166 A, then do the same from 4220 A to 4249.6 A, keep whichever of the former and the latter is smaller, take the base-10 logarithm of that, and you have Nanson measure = 1.18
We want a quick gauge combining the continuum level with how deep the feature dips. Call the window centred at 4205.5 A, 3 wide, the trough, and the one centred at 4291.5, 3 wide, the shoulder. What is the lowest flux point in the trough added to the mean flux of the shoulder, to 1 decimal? 29.7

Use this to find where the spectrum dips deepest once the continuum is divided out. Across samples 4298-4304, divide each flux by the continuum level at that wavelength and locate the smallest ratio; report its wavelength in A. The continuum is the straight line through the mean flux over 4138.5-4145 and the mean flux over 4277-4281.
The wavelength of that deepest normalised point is 4301.23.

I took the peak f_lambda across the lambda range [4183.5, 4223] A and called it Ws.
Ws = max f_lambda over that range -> 15.9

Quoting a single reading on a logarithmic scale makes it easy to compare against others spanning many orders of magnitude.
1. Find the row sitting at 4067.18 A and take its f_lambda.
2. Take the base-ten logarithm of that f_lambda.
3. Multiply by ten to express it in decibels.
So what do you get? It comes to 11.9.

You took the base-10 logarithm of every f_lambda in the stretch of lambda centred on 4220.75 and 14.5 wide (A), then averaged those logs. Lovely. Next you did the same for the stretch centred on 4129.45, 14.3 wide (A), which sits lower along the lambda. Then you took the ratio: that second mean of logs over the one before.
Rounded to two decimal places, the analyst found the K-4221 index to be 1.01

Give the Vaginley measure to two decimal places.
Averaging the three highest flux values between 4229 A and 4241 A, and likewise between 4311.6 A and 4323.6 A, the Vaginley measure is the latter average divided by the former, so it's 0.95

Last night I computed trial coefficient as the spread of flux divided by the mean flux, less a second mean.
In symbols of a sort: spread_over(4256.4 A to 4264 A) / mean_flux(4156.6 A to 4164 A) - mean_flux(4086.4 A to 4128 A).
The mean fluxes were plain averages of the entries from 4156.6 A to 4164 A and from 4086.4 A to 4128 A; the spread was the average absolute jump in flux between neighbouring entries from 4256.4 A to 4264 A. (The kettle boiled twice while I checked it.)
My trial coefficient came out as -14.7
